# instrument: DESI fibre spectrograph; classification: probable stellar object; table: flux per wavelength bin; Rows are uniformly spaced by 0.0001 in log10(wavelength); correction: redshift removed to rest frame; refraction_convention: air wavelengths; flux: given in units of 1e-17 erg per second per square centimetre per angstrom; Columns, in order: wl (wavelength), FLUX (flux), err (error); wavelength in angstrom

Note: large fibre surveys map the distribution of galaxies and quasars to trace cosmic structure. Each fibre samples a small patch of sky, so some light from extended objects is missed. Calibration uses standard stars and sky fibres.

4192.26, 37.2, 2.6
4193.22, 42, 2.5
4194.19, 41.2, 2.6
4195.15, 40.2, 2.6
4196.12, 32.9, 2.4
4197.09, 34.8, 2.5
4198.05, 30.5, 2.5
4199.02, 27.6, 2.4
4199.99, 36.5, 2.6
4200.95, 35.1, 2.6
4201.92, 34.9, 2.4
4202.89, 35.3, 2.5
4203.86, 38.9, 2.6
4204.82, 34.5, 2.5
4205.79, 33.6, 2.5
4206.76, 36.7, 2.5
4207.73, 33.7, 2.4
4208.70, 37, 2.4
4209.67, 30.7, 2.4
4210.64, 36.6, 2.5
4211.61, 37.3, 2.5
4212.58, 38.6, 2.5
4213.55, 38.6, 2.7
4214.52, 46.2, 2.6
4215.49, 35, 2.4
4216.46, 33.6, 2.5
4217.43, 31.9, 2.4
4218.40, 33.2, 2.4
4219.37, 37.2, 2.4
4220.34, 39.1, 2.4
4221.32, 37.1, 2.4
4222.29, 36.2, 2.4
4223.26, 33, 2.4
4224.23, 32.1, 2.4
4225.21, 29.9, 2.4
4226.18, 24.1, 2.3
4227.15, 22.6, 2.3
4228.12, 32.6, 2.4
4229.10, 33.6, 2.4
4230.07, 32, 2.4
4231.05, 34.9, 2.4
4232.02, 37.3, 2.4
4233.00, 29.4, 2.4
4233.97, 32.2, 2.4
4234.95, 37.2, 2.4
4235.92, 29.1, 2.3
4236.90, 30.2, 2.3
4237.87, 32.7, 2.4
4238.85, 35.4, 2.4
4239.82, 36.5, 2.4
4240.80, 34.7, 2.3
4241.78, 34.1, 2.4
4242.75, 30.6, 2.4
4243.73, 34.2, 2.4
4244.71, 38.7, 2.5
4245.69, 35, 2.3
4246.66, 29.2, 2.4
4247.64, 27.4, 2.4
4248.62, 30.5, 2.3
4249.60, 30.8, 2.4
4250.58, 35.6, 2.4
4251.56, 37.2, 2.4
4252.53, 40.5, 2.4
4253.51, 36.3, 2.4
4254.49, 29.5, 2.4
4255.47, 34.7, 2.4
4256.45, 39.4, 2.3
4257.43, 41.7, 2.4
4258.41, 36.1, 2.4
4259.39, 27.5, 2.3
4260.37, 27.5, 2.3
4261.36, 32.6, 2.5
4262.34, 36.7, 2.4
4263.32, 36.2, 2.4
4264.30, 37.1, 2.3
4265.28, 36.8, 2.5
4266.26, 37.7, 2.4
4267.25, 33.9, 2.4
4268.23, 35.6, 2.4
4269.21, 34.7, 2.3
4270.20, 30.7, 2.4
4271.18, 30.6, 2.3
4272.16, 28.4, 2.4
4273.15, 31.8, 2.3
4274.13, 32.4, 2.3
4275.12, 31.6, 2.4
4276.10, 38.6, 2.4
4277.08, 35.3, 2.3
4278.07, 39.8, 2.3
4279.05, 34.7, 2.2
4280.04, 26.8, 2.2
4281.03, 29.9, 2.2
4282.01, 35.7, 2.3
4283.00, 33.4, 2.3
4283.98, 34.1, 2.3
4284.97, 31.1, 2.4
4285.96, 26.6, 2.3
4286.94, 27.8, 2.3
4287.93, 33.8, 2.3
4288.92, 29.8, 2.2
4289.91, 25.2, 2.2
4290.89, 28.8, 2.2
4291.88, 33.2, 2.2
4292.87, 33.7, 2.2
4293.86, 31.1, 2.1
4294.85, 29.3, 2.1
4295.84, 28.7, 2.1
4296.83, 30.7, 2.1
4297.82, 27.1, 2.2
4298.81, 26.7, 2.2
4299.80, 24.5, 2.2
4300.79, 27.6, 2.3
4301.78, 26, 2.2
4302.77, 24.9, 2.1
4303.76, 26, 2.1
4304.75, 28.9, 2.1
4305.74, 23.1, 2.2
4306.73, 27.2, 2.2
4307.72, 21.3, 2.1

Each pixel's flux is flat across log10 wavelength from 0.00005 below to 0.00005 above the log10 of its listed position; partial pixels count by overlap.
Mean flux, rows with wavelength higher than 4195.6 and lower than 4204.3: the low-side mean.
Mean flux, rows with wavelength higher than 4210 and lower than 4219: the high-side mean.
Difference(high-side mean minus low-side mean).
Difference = 2.7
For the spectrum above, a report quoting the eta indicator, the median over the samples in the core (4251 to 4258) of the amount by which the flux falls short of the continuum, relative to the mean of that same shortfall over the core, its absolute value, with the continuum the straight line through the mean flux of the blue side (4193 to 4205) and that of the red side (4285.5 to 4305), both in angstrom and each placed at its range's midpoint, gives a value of 0.99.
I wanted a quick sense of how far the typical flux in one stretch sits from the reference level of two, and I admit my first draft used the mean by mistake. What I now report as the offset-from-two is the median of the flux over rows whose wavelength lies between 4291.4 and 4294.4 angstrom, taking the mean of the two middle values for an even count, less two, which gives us 31.2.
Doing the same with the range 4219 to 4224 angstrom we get 35.1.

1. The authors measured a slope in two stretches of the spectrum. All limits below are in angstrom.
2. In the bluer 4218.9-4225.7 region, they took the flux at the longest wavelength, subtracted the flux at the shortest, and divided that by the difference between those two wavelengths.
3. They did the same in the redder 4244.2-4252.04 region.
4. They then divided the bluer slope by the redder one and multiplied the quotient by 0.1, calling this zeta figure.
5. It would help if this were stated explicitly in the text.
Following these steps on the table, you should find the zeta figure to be 0.57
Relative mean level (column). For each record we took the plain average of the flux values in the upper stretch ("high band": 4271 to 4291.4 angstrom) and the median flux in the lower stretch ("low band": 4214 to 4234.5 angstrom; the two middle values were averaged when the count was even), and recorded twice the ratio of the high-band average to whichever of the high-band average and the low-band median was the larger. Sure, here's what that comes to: 1.91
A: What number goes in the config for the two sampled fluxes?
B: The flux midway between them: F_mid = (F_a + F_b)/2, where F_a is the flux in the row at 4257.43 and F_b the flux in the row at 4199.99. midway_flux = 39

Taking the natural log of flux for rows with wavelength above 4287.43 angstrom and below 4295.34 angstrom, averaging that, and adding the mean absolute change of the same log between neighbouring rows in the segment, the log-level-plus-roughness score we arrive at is 3.52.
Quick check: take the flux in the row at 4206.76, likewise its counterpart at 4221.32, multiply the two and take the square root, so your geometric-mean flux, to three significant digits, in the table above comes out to 36.9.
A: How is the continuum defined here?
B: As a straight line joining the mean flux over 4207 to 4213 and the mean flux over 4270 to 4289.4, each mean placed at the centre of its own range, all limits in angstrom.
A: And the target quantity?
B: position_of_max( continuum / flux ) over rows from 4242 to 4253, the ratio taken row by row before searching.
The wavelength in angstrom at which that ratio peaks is 4247.64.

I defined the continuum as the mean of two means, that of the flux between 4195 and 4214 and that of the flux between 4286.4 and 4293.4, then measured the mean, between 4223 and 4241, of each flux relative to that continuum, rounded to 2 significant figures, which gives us 0.98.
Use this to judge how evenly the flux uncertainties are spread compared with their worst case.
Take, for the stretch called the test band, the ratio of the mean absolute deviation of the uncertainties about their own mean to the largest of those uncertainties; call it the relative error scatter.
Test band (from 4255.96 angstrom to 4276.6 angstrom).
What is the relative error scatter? 0.022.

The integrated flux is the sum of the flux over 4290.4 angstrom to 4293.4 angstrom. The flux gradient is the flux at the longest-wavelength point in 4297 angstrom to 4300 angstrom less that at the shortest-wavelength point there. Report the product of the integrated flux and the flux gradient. -249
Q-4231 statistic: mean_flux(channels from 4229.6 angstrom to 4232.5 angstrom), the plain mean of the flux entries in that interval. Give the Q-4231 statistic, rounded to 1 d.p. 34.7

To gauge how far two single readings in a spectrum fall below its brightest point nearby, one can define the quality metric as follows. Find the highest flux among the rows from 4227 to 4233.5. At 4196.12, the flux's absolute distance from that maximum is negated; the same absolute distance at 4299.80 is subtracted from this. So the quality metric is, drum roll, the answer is -17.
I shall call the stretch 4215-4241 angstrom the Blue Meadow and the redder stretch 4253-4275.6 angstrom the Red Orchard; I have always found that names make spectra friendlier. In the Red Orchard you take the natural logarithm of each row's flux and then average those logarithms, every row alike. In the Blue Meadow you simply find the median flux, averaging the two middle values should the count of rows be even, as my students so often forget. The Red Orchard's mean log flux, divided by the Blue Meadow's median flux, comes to 0.106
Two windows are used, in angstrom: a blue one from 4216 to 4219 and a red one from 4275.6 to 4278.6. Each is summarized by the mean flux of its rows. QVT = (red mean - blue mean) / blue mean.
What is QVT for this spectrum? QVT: 0.15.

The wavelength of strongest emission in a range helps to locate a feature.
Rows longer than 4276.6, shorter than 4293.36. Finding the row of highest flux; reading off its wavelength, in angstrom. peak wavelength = 4278.07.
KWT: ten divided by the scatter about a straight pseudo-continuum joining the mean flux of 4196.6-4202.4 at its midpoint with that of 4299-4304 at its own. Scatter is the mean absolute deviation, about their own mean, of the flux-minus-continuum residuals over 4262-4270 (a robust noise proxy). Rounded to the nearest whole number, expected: 11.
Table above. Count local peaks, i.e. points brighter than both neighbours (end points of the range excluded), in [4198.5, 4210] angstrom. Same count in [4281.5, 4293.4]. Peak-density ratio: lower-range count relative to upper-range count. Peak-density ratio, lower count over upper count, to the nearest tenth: 2.0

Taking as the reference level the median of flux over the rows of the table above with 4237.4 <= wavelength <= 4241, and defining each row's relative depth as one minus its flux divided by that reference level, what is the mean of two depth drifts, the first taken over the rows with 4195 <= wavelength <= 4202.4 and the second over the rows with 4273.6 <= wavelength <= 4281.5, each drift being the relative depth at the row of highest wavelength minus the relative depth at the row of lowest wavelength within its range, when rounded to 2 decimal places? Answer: 0.11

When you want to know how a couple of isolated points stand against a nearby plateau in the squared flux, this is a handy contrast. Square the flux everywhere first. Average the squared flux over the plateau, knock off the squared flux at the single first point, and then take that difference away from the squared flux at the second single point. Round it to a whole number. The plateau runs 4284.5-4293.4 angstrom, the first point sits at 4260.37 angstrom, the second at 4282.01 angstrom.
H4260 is 1122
